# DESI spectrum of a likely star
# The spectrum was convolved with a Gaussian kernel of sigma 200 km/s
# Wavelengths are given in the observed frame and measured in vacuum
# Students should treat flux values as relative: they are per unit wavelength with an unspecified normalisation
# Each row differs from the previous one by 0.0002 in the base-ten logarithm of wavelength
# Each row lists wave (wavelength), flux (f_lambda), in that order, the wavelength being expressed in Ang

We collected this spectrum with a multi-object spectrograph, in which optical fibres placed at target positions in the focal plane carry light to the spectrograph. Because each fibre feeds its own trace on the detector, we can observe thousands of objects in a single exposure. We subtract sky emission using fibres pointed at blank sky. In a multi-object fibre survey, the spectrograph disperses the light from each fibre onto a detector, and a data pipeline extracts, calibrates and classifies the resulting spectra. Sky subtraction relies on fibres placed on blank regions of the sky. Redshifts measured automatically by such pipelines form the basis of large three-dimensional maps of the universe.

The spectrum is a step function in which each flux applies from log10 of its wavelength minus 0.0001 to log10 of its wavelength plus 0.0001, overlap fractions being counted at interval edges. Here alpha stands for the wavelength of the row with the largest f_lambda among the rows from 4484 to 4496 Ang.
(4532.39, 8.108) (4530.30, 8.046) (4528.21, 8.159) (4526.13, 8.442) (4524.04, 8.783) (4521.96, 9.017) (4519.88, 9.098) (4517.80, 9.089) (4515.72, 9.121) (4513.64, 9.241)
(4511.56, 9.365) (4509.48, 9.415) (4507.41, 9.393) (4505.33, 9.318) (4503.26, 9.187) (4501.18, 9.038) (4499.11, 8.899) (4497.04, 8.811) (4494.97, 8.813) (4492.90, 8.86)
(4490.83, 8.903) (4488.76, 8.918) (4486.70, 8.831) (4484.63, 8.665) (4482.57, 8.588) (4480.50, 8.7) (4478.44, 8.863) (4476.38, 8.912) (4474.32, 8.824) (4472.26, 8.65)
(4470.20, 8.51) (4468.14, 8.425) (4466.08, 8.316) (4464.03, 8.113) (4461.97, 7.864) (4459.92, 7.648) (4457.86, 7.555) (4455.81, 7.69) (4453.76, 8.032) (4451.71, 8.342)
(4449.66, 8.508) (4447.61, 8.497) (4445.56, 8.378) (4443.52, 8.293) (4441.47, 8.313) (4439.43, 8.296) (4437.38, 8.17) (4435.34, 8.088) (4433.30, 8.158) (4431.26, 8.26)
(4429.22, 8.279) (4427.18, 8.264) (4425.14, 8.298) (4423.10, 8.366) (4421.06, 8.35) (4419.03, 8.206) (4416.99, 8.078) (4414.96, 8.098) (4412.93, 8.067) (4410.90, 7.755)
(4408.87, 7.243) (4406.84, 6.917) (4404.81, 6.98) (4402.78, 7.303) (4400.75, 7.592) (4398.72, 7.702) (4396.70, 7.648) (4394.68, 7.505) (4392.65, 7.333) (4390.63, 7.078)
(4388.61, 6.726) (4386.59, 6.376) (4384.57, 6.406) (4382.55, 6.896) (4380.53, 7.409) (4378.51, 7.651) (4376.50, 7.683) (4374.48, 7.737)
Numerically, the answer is 4488.76 Ang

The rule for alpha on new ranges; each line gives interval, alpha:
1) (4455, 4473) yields 4472.26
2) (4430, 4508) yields 4507.41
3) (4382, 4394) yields 4392.65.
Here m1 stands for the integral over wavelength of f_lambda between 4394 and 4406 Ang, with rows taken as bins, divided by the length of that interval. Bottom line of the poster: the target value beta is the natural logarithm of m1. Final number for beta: 2.01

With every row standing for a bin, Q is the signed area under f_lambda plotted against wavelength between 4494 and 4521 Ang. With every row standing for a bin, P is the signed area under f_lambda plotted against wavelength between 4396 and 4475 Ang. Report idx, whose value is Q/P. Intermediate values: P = 636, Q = 247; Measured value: 0.39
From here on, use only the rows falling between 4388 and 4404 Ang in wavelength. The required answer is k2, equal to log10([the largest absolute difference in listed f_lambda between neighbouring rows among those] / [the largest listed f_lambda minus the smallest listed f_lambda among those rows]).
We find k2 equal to -0.44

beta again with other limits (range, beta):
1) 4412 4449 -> 2.11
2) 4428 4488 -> 2.12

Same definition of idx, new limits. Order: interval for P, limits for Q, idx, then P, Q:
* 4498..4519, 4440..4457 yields 0.73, 193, 140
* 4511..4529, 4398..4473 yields 3.76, 161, 603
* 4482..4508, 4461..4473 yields 0.43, 232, 100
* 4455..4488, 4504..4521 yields 0.57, 277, 157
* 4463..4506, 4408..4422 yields 0.30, 377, 112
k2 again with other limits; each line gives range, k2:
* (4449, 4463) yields -0.45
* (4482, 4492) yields -0.30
